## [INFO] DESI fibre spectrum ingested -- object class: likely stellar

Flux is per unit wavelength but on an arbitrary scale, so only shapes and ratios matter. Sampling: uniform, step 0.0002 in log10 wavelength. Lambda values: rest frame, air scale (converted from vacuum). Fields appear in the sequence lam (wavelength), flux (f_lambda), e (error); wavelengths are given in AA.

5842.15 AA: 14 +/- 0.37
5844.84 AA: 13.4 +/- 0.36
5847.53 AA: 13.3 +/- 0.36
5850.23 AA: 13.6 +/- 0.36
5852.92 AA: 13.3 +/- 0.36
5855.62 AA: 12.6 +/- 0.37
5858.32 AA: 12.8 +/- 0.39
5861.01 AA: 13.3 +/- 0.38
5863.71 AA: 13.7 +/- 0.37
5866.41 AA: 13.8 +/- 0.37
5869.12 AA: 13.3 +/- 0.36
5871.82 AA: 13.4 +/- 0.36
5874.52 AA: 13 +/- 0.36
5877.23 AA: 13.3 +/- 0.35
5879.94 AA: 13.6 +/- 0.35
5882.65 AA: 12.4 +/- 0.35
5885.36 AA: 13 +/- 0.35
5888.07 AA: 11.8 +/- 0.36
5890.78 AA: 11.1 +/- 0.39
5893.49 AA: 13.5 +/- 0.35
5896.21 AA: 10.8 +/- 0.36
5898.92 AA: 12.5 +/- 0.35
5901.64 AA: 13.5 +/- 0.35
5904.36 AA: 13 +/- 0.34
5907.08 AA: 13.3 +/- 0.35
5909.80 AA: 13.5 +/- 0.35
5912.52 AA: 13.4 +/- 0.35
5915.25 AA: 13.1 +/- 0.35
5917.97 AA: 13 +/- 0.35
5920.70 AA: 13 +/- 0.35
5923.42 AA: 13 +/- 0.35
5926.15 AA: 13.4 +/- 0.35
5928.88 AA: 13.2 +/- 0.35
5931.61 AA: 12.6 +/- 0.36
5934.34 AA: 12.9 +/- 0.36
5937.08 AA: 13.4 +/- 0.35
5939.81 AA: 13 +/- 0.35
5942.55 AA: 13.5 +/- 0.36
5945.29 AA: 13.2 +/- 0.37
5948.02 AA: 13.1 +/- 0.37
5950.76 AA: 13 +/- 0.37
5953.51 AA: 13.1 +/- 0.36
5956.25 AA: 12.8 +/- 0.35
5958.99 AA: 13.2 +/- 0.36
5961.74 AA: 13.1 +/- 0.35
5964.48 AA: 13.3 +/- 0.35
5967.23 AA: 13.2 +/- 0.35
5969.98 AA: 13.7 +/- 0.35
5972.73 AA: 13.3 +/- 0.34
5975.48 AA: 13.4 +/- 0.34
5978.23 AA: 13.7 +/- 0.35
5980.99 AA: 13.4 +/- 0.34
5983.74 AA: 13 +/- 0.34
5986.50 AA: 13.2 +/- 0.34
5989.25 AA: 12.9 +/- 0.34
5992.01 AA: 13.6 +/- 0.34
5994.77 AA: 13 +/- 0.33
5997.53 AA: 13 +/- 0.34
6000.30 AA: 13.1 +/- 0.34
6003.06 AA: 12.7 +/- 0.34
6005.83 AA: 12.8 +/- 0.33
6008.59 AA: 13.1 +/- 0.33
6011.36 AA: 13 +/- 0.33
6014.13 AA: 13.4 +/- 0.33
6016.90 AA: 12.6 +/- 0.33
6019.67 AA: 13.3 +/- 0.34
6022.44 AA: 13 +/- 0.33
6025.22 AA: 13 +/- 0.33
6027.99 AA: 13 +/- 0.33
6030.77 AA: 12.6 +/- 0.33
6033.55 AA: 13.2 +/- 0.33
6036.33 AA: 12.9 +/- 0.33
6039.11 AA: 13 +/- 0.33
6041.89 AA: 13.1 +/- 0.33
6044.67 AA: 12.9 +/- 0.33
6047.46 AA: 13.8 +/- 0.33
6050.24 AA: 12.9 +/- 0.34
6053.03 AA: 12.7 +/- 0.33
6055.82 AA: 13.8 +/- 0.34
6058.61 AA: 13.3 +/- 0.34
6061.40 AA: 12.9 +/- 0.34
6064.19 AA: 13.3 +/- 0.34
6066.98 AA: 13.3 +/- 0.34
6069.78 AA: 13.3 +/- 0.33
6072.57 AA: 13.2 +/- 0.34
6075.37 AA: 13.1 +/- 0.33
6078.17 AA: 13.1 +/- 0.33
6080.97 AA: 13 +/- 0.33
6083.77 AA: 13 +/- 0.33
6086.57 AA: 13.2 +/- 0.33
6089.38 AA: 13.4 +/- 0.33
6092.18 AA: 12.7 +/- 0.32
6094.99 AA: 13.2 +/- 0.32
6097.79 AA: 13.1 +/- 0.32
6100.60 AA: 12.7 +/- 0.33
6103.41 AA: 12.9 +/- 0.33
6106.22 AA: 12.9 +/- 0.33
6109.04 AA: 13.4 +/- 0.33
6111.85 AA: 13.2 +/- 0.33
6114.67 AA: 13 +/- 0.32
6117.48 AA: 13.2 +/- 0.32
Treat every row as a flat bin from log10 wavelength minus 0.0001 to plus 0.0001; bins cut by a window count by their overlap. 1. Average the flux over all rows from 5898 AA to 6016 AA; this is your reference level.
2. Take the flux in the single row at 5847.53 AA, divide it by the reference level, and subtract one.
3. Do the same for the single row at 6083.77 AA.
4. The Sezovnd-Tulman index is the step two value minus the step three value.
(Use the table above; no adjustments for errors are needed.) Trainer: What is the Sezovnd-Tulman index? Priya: 0.023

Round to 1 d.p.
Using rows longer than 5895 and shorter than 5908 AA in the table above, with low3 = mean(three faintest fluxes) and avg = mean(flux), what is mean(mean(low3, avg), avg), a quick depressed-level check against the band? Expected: 12.5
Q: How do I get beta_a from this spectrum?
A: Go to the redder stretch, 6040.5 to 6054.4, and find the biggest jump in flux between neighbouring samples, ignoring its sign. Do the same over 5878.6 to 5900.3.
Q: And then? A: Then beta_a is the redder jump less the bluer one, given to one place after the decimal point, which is -1.8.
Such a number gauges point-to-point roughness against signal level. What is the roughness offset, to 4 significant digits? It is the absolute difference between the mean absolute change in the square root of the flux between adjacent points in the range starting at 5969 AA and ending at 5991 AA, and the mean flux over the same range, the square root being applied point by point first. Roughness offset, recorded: 13.29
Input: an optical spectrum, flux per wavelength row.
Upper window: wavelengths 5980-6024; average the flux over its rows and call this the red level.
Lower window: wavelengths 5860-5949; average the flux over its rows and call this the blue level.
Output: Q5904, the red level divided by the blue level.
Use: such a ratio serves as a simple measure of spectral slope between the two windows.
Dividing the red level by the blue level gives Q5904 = 1.00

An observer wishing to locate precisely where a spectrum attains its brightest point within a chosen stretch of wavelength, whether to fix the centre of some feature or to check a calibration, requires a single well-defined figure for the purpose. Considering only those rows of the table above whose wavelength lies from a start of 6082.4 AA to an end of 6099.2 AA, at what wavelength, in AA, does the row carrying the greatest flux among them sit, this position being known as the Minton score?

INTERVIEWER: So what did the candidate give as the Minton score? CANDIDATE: 6089.38 AA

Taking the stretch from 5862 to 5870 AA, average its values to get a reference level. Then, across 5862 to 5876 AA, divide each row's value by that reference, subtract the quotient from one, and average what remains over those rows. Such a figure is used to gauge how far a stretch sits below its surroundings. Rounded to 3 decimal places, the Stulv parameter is 0.012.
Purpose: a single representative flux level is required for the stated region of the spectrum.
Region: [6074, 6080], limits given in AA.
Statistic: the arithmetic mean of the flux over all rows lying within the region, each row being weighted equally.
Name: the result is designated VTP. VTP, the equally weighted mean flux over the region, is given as 13.1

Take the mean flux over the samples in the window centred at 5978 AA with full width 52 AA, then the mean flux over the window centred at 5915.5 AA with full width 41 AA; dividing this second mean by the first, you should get 0.98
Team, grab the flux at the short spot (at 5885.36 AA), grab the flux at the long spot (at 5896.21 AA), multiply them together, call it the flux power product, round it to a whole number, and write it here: 140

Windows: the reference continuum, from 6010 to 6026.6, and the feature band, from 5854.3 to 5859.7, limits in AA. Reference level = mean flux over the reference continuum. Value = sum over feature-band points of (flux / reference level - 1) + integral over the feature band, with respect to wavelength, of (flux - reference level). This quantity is -1.9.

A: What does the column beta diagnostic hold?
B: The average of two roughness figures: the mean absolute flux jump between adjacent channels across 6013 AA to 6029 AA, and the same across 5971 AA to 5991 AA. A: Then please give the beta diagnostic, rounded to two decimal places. 0.31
